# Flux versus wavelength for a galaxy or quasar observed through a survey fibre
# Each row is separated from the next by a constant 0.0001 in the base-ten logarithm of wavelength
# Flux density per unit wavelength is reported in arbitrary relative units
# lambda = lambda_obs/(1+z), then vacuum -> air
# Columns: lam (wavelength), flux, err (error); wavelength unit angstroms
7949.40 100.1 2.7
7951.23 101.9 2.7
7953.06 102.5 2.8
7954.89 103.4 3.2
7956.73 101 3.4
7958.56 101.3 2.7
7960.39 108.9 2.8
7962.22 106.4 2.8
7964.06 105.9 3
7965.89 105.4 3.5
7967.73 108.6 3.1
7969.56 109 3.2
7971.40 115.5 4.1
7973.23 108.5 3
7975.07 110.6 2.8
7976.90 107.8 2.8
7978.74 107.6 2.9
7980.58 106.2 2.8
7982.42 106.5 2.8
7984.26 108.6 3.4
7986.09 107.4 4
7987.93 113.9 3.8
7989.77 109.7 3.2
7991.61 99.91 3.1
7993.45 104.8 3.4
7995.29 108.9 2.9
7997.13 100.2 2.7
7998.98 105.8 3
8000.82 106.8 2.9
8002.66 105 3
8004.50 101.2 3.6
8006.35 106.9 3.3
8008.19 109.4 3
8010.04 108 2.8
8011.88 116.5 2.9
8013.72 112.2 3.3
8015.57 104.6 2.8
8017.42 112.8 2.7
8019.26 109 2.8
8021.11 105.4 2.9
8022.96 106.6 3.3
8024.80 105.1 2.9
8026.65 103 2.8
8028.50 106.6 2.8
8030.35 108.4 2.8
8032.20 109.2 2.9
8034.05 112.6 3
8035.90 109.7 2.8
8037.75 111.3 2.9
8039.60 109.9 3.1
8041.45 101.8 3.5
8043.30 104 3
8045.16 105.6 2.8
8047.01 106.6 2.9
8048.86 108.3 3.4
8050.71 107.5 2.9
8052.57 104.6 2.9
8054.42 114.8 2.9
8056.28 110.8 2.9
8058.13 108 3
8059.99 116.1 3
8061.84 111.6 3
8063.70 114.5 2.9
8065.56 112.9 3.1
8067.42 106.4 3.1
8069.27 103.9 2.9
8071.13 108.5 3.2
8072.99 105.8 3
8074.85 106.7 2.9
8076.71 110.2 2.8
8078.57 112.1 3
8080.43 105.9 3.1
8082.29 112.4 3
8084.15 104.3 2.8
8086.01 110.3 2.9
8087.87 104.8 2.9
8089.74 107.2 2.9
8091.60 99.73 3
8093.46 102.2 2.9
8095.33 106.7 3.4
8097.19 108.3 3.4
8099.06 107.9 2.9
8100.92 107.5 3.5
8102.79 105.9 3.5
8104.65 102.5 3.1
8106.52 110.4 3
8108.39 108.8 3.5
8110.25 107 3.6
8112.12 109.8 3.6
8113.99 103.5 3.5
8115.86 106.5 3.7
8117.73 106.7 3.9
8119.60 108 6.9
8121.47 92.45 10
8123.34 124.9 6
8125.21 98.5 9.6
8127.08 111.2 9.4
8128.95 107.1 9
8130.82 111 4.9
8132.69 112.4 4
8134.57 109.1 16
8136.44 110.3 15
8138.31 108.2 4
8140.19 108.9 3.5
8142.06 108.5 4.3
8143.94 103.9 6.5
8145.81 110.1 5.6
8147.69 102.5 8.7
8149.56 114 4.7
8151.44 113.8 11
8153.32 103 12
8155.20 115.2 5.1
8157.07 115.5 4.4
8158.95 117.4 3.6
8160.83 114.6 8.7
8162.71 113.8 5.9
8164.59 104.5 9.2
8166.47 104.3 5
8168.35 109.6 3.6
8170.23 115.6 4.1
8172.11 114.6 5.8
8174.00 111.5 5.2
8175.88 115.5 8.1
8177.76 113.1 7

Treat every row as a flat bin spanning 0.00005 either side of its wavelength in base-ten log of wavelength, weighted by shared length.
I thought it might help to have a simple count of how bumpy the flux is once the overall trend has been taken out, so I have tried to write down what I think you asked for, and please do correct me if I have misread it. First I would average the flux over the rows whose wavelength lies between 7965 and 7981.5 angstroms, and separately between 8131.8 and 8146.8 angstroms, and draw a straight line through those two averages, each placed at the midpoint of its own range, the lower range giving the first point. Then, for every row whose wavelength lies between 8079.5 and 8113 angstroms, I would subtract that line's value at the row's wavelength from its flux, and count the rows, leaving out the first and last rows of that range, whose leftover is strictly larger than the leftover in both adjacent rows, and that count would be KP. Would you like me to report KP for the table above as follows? 5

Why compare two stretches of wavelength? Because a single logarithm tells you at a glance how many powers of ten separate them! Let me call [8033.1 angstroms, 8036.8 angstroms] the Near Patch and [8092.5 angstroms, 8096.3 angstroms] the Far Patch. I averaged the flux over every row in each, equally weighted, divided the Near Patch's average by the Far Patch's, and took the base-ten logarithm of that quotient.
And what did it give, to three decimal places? 0.027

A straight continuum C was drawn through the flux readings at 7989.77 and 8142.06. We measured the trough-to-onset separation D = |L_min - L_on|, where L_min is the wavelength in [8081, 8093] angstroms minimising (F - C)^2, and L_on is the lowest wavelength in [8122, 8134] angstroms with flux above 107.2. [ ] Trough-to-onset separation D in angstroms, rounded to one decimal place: 37.3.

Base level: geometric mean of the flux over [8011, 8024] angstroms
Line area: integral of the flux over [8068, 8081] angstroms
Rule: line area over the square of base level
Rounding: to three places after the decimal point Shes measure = 0.117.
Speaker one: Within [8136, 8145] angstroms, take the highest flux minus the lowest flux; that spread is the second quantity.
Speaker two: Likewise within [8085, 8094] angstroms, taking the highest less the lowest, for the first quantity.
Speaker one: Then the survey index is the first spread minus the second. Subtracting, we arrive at 4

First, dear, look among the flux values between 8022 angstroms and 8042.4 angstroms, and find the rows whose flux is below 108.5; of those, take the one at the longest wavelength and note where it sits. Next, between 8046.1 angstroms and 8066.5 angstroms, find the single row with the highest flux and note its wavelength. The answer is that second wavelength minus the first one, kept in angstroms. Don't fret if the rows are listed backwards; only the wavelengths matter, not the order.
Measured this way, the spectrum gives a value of 18.5 angstroms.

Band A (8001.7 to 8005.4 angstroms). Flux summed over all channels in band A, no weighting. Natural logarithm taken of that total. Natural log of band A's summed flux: 5.33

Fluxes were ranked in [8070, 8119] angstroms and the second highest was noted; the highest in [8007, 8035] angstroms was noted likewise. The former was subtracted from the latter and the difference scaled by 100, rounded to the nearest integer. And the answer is 440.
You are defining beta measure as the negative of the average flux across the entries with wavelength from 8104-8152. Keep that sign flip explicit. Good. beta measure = -108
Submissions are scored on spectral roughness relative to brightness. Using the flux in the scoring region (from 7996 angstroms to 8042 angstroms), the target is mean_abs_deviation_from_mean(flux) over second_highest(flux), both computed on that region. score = 0.0275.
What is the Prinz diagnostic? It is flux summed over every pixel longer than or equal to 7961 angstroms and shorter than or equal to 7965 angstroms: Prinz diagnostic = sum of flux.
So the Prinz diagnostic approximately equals 212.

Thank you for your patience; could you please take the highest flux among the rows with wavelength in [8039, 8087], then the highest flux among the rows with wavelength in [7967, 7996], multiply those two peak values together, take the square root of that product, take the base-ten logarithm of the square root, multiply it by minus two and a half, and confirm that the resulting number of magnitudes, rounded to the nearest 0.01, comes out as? -5.16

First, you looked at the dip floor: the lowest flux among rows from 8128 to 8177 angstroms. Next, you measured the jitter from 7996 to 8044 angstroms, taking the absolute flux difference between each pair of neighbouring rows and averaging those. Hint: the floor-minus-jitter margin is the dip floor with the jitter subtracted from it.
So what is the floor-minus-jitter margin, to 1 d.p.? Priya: 99.0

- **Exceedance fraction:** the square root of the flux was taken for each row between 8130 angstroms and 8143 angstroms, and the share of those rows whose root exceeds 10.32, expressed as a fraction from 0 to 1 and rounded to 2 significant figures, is 1.0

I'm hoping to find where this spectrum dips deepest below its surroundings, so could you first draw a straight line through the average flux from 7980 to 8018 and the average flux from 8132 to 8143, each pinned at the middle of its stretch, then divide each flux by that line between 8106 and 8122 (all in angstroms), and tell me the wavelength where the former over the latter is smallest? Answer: 8121.47 angstroms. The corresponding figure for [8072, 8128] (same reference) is 8121.47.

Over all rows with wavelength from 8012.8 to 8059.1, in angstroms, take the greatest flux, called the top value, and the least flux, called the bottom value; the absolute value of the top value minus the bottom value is 13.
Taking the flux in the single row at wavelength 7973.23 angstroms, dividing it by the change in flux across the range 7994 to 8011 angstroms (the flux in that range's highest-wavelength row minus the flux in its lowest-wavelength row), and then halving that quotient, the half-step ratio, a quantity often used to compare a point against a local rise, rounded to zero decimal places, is -60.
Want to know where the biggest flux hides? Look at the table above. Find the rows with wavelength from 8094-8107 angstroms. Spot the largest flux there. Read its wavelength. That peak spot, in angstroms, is 8106.52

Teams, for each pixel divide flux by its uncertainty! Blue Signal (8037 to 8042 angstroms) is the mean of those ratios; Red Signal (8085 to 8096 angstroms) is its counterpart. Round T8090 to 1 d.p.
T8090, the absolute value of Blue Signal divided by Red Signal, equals 1.0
